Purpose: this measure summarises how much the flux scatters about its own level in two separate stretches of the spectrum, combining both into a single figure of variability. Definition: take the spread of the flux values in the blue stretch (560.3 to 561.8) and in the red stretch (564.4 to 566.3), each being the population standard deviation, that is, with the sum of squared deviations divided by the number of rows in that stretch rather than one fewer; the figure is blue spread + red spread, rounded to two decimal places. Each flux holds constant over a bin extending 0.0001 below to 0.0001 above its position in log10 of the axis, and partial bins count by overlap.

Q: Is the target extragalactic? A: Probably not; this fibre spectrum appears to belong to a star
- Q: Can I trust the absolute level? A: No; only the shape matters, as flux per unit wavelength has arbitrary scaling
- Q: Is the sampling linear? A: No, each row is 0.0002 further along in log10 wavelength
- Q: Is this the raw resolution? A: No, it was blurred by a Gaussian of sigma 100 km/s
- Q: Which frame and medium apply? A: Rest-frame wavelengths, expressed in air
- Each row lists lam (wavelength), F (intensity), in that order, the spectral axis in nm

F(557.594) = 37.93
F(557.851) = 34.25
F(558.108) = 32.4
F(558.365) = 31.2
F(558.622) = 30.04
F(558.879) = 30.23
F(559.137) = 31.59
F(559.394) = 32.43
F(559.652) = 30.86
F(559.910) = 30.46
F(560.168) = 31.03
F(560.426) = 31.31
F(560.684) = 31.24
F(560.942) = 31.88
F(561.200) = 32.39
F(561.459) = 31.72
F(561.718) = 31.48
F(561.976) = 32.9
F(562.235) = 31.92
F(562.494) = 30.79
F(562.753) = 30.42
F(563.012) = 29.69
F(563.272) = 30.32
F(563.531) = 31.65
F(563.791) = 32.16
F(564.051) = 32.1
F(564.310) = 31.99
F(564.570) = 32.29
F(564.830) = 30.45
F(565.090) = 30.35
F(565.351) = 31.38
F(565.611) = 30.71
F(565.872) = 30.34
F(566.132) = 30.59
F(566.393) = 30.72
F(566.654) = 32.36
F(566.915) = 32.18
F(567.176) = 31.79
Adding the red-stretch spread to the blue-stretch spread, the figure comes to 1.06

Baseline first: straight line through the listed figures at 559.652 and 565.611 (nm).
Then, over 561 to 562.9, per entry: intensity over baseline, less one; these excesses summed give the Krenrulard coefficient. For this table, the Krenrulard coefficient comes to 0.20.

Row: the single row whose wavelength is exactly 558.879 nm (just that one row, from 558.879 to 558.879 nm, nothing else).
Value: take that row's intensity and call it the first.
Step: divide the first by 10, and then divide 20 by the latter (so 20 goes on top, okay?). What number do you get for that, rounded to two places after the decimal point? 6.62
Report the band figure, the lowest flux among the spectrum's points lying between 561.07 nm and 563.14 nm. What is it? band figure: 29.69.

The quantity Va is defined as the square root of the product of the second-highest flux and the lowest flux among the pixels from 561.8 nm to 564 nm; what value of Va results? 30.9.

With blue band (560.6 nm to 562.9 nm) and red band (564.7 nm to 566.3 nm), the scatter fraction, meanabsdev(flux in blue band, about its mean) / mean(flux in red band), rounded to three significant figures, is 0.0190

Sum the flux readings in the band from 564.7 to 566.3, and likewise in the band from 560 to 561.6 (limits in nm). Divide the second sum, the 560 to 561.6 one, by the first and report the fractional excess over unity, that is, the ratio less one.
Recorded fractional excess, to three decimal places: 0.031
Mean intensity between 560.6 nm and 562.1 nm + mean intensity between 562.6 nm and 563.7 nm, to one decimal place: 62.5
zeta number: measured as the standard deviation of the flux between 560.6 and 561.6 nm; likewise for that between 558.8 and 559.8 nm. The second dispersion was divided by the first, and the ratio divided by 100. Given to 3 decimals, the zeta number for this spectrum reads 0.020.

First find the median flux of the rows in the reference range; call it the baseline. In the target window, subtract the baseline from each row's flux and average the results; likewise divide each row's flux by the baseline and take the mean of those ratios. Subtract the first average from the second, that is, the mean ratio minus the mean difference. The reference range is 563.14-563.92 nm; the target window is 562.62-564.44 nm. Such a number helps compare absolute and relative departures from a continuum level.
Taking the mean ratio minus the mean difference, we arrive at 1.45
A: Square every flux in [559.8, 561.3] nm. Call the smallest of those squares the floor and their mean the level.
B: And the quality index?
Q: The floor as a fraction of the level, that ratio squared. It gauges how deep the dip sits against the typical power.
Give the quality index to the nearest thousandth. 0.887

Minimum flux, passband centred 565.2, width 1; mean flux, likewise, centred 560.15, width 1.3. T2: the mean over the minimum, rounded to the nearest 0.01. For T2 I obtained 1.02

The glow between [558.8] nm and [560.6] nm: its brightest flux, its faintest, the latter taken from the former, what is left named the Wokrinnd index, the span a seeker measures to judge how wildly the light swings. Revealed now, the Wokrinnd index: 2.20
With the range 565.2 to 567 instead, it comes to 2.02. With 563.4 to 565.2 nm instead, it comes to 1.94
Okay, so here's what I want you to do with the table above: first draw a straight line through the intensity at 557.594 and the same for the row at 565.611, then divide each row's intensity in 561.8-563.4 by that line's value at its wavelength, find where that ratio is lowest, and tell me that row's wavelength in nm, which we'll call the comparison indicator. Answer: 563.012 nm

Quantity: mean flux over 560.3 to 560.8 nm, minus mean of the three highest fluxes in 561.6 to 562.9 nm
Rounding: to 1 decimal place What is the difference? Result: -0.8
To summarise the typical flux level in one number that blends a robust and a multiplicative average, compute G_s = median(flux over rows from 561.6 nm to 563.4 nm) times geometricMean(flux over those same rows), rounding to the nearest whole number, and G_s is 956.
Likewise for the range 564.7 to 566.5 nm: 937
